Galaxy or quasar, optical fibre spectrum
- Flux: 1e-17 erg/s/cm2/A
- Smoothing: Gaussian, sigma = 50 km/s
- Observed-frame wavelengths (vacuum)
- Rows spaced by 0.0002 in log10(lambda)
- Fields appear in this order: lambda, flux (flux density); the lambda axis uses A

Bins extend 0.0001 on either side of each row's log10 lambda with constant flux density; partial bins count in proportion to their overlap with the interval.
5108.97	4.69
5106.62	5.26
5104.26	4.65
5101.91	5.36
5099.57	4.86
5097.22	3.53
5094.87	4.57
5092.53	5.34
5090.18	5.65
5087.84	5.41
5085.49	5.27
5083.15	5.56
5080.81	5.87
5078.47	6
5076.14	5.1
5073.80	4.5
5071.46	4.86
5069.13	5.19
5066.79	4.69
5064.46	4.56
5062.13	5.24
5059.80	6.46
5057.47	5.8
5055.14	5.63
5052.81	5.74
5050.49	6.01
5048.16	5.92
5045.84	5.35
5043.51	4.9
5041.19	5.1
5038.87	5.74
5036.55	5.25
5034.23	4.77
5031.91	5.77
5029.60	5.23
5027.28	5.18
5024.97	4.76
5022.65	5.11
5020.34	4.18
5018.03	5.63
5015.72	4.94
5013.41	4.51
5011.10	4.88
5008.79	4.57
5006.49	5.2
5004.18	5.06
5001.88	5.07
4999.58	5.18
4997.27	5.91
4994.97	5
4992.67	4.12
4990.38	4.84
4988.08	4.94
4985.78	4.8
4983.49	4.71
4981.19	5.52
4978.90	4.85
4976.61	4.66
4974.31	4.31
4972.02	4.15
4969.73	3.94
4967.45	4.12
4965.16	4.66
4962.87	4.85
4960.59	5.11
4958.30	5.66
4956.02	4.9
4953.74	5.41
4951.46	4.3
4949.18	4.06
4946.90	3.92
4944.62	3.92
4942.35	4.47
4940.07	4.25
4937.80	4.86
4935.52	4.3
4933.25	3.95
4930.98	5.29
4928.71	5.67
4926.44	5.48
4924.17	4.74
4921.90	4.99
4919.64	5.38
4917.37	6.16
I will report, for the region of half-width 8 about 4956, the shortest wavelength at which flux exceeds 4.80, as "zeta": 4953.74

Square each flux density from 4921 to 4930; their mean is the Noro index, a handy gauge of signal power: 27.4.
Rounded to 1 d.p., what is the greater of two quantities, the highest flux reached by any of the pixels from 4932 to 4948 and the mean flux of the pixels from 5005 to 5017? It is 4.9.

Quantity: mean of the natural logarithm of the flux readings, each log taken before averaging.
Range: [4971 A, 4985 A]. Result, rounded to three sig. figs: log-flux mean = 1.54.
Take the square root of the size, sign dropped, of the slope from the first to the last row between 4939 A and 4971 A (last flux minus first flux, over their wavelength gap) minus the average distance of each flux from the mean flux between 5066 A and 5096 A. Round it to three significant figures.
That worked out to 0.626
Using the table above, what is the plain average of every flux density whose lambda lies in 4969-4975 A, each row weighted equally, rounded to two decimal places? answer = 4.13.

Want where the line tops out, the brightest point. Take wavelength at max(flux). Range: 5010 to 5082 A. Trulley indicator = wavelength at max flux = 5059.80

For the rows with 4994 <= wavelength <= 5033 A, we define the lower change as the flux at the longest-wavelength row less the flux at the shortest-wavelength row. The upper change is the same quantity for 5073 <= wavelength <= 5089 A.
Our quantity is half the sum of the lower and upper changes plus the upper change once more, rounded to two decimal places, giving 1.75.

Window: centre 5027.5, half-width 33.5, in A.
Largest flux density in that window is 6.46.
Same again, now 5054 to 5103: 6.46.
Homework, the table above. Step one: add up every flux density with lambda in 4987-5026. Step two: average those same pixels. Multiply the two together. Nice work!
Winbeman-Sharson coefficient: 414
